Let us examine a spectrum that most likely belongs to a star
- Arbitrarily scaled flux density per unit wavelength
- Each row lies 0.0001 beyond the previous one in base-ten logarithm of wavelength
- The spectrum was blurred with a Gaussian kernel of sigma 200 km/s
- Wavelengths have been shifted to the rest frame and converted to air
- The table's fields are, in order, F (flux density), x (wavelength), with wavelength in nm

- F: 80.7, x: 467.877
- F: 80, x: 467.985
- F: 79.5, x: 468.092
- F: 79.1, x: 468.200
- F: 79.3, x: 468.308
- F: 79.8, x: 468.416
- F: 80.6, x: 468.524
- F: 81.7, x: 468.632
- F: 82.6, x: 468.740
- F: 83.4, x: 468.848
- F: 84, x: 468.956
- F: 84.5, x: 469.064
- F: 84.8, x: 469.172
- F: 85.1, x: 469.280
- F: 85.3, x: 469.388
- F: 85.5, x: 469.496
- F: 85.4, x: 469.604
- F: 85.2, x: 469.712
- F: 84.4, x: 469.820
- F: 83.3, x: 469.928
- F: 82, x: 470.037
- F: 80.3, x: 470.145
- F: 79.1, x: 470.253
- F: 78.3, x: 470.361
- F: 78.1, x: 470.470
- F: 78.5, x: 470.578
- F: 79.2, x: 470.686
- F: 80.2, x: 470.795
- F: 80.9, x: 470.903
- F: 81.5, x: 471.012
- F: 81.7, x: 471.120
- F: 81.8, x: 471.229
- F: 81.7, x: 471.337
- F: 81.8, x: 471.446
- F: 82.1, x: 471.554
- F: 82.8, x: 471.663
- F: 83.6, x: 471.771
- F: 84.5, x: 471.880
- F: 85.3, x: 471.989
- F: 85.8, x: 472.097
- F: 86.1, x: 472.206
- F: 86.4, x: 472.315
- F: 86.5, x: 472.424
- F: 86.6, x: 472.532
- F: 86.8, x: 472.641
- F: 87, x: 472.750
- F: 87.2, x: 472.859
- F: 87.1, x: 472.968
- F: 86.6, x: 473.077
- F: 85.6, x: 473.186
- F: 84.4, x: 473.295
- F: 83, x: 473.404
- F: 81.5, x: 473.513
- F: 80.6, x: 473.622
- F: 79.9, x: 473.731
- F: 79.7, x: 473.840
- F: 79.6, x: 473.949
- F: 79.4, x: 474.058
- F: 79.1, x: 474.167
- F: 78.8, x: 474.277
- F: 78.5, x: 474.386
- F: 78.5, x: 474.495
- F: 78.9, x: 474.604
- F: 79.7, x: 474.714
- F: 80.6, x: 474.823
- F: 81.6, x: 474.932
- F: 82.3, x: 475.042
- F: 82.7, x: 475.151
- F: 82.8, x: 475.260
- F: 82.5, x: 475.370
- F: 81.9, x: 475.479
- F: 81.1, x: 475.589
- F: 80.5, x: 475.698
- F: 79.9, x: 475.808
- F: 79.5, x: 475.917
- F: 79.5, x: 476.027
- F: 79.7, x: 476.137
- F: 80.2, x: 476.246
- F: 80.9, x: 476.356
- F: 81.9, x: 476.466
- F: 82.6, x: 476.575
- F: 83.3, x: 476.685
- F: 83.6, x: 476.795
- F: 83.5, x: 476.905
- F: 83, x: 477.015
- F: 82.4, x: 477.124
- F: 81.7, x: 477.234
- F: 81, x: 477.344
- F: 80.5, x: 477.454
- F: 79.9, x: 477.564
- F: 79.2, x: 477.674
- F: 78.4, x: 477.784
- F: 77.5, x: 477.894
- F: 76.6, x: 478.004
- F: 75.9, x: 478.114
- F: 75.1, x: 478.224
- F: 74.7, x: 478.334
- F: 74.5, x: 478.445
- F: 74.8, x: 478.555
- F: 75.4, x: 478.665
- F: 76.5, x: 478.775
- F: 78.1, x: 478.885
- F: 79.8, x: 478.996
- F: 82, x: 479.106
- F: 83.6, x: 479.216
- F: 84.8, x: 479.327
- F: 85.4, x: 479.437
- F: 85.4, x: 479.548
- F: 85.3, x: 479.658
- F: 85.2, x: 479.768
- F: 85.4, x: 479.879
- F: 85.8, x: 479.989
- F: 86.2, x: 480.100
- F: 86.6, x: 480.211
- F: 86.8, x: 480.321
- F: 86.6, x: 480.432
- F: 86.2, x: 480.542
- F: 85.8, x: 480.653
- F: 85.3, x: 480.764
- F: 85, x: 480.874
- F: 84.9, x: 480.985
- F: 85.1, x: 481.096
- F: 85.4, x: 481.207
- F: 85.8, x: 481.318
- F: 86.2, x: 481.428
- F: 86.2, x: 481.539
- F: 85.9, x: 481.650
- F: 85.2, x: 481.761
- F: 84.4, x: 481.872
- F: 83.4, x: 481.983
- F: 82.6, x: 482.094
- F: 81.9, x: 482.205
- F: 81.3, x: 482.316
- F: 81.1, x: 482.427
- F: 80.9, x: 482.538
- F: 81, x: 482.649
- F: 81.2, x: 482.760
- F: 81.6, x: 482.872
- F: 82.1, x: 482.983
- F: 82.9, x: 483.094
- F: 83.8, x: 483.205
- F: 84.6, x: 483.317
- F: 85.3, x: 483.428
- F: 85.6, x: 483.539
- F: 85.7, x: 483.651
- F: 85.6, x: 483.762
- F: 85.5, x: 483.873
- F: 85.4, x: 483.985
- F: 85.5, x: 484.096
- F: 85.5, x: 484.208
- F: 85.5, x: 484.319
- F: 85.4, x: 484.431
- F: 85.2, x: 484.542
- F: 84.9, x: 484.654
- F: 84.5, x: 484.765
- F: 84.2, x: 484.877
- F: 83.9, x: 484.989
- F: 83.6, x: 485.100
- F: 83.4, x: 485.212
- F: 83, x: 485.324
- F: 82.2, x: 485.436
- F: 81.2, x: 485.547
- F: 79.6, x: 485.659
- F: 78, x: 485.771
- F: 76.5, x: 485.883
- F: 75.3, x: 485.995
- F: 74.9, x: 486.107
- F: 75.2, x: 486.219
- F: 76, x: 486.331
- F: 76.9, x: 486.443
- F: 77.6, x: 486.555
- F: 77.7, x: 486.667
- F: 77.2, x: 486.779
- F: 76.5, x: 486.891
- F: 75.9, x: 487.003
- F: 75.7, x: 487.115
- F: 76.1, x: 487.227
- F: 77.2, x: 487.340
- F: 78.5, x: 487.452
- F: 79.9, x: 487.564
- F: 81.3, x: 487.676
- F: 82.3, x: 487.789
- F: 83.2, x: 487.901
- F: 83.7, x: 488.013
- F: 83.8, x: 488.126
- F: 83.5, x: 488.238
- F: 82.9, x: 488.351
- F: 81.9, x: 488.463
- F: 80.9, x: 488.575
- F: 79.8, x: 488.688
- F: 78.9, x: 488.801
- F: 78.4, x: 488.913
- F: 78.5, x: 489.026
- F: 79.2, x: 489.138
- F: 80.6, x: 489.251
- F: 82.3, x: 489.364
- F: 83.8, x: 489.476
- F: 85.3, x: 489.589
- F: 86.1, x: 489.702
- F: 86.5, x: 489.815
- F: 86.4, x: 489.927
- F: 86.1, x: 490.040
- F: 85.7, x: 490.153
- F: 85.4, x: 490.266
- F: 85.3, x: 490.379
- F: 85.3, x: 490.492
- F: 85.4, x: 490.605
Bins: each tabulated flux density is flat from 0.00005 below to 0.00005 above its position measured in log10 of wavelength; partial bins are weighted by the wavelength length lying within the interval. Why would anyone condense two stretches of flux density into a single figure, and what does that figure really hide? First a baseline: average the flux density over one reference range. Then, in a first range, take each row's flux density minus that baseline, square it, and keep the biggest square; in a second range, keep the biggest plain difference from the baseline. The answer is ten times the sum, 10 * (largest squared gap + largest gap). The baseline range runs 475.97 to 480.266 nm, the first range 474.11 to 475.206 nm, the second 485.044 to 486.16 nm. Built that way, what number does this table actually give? 85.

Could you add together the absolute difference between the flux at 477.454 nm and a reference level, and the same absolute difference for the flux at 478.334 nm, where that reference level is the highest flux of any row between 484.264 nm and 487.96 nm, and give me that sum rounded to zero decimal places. 16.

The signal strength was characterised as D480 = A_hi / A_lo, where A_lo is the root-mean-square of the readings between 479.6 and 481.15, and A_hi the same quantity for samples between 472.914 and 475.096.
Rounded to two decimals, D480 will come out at 0.95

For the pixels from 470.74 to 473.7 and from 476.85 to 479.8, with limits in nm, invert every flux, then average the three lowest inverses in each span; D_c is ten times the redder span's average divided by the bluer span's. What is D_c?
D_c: 10.2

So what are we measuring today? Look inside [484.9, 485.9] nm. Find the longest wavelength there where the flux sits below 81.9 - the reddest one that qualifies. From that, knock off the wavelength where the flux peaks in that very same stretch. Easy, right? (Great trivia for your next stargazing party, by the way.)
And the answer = 0.89 nm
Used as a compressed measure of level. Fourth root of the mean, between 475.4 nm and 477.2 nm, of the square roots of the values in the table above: 1.73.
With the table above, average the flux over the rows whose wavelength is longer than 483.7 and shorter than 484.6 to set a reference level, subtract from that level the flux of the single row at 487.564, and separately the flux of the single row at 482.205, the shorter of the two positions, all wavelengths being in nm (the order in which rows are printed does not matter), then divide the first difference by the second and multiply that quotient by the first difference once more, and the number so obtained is 9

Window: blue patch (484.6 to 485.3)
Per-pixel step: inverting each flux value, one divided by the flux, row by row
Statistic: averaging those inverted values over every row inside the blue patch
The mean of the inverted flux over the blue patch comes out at 0.0119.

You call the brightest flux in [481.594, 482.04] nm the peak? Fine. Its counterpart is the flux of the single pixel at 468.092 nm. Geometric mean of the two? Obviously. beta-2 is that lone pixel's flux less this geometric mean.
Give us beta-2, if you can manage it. -3.1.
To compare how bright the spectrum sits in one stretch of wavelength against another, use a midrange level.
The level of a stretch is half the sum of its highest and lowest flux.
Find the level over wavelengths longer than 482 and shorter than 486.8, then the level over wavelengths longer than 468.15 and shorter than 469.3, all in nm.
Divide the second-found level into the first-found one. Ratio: 0.98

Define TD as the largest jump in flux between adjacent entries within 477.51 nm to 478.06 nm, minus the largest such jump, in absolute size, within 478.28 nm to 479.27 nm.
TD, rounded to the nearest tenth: -1.3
